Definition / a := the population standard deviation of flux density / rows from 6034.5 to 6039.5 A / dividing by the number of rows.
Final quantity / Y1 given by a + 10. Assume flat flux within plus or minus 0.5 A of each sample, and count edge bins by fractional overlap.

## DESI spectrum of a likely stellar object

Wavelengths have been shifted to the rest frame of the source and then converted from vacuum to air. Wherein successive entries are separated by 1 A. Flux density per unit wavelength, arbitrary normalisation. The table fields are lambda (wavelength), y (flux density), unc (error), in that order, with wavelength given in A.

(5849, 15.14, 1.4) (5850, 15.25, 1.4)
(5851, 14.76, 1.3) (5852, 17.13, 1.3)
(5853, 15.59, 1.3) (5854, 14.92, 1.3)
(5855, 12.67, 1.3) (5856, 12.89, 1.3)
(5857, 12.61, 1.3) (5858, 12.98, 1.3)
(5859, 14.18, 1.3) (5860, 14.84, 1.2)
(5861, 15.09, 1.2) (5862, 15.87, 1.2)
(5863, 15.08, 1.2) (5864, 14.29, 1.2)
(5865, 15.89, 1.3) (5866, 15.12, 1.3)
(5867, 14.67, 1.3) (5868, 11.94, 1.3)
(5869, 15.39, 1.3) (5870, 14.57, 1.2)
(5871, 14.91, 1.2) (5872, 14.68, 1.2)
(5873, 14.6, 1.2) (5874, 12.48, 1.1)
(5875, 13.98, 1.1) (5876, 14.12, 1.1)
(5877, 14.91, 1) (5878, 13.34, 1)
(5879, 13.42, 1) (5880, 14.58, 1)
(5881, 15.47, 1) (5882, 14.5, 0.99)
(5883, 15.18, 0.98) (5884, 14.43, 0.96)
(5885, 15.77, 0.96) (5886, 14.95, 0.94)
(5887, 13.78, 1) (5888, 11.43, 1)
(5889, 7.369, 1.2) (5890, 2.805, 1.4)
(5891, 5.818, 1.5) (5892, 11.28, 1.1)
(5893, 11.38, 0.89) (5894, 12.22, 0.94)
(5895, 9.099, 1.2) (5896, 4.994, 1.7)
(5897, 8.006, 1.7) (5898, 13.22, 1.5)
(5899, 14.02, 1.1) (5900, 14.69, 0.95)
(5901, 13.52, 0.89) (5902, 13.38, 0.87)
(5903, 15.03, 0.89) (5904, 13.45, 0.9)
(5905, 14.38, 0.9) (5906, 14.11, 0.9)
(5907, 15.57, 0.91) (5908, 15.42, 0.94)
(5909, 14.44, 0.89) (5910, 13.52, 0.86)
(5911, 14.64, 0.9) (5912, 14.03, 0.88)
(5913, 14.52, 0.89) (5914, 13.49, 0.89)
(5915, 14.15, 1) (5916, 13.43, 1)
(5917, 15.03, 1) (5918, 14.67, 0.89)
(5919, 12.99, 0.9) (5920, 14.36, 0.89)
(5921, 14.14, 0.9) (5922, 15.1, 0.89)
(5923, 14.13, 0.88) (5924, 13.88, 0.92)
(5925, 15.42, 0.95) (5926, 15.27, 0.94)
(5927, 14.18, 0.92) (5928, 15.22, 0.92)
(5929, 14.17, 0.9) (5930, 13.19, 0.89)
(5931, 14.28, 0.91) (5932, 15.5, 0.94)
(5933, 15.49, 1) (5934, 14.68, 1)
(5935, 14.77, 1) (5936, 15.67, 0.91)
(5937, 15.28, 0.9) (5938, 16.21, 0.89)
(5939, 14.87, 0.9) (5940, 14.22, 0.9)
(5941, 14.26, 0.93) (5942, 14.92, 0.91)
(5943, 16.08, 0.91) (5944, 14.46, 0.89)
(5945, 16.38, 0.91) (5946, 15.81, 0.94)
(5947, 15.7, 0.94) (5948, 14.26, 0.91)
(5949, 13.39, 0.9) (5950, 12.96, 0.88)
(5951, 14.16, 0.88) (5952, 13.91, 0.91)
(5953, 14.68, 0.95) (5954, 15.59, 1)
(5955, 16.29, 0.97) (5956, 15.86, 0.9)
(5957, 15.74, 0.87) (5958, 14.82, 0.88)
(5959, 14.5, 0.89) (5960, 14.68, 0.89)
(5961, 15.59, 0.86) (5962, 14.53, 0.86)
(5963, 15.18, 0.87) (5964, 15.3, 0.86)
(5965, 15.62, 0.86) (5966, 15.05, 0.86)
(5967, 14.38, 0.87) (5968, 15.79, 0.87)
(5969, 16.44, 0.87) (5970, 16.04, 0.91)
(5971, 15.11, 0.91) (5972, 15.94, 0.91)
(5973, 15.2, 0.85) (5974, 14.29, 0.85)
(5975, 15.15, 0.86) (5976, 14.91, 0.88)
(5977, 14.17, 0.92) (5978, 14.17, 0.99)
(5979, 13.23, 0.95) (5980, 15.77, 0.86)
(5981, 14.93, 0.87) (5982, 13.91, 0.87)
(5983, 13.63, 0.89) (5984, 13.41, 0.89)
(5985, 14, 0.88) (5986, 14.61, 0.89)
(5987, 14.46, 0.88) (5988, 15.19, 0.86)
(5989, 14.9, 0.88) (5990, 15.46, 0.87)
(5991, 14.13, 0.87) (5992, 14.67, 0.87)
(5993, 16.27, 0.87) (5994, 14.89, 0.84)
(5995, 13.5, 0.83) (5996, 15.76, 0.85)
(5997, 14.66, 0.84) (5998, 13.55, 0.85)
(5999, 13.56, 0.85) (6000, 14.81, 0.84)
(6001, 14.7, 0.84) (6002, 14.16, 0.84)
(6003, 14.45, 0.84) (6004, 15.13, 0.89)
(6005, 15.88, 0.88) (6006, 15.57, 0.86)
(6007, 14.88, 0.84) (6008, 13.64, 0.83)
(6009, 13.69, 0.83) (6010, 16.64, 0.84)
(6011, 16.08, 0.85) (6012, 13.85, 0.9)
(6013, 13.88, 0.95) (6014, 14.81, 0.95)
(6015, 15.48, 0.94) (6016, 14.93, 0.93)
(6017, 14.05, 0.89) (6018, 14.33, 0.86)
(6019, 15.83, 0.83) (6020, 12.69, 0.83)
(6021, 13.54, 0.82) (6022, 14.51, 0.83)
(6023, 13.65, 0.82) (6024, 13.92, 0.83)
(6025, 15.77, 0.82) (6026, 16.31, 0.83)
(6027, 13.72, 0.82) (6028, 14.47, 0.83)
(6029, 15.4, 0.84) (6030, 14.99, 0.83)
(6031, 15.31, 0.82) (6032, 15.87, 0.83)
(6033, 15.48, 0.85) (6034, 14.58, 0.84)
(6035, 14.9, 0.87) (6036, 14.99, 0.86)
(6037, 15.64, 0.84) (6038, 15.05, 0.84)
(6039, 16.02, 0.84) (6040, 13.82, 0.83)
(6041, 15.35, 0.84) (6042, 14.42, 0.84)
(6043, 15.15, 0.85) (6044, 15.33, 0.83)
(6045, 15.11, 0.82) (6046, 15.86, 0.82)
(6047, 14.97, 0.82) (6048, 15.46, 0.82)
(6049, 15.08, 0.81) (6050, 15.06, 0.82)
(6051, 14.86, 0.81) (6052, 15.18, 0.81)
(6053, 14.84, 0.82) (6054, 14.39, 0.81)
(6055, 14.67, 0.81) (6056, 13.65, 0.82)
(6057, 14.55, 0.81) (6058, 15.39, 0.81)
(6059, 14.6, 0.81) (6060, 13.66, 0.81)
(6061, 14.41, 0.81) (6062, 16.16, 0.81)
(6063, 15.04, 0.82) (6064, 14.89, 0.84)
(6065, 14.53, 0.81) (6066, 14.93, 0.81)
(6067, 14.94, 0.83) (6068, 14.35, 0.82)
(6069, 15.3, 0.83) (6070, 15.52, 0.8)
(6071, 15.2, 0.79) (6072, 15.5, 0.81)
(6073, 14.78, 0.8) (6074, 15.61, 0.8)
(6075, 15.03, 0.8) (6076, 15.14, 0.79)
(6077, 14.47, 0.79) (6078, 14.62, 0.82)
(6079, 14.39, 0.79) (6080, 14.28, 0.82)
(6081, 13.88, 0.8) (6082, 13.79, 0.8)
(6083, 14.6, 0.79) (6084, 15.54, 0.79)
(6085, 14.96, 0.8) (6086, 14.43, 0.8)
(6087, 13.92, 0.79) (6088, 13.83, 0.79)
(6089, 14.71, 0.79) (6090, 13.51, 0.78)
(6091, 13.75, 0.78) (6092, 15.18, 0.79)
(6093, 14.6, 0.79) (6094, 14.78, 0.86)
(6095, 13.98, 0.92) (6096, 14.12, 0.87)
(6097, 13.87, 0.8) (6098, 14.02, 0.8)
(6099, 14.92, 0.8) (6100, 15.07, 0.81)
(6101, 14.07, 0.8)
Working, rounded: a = 0.4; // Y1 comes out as 10.4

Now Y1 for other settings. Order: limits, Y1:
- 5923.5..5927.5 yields 10.7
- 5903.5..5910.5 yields 10.8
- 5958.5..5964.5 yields 10.4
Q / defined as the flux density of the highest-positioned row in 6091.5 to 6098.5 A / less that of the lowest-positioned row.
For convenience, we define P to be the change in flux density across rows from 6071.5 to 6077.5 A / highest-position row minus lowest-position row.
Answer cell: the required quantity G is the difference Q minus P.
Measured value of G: -0.1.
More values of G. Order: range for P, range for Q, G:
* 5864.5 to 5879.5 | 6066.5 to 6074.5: 3.1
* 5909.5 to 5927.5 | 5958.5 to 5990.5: 0.3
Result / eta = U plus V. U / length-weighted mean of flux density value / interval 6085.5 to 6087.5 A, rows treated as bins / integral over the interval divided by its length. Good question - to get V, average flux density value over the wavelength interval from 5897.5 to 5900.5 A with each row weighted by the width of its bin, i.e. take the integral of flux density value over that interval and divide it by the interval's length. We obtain 28.2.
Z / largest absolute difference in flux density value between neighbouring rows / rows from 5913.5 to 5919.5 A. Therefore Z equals 1.68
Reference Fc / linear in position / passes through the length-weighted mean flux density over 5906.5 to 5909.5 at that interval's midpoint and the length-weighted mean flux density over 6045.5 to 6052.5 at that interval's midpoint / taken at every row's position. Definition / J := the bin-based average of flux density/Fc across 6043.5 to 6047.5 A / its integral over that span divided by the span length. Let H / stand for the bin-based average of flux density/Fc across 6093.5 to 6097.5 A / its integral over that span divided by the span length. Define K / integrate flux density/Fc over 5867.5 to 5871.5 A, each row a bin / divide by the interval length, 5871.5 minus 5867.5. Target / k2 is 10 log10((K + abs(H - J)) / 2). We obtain -2.95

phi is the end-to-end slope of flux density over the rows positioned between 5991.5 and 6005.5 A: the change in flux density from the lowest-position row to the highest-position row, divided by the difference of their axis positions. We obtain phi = 0.09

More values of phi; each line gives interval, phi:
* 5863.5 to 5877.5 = 0.05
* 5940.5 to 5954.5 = 0.10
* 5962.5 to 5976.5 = -0.02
